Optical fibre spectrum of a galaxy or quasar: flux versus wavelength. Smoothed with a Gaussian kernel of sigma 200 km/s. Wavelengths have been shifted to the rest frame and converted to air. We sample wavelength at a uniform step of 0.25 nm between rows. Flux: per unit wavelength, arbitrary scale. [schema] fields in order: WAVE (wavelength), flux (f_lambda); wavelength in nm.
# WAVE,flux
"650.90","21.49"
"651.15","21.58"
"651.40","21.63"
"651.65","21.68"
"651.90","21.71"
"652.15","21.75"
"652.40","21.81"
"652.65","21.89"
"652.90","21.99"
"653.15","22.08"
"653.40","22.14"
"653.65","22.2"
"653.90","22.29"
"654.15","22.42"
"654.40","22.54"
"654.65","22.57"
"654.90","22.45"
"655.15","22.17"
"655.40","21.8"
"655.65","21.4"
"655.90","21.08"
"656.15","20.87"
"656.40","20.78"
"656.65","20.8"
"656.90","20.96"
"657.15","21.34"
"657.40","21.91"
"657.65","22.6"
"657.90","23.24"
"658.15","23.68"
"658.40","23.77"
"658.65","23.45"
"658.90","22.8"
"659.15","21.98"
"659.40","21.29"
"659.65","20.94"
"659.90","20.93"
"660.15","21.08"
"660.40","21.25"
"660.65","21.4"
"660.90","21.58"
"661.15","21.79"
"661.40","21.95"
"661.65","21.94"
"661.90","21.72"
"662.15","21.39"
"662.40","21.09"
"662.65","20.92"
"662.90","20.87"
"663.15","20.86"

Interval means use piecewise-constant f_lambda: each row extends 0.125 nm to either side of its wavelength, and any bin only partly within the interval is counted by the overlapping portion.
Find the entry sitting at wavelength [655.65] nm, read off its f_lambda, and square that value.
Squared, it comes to 458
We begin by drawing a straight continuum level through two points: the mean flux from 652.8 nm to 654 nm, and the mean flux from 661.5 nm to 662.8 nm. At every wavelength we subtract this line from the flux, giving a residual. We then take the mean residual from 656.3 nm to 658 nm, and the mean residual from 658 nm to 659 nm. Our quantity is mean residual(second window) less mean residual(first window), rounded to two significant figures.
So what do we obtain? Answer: 1.9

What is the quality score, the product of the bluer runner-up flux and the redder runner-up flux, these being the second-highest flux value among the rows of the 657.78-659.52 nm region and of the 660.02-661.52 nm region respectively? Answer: 516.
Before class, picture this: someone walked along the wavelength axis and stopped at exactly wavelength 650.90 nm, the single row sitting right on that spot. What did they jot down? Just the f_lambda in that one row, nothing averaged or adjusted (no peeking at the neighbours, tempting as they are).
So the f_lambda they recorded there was 21.49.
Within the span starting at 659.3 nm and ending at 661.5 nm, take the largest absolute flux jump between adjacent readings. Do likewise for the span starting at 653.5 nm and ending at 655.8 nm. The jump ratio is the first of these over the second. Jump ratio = 1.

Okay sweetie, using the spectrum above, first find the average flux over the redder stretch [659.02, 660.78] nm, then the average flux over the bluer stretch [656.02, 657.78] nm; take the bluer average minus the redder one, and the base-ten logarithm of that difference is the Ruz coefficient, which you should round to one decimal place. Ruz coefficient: -1.3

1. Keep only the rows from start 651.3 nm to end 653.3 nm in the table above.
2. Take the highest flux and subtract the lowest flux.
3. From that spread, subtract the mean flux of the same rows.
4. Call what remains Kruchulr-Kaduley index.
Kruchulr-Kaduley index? -21.4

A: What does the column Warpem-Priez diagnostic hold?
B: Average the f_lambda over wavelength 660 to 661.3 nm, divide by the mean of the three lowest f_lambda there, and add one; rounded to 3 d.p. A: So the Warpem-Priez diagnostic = 2.008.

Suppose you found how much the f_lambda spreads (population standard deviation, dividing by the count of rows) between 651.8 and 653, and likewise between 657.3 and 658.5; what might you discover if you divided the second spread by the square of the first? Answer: 69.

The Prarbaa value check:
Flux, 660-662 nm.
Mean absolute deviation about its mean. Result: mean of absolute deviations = 0.3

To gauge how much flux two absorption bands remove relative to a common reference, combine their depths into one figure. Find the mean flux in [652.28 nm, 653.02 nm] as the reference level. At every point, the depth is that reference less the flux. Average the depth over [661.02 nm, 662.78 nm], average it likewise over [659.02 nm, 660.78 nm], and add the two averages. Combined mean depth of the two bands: 1.0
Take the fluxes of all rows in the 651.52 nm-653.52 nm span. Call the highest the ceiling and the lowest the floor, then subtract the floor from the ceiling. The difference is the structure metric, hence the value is 0.46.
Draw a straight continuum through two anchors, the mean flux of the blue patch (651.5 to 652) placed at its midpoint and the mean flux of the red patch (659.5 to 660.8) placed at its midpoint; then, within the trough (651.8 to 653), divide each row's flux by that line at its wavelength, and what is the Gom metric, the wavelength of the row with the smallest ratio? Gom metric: 651.90 nm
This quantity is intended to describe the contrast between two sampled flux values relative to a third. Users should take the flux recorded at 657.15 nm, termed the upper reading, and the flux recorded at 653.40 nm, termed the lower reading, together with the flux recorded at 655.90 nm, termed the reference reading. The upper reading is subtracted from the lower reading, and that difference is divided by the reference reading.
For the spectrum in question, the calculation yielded 0.04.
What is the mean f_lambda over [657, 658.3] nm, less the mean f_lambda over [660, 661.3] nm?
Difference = 1.1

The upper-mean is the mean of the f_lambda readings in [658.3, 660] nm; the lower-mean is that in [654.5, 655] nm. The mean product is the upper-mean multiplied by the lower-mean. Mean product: 499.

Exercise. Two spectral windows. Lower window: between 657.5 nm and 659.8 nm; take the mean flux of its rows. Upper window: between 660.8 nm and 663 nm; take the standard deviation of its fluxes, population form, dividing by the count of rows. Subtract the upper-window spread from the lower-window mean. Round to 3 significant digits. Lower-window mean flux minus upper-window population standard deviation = 22.2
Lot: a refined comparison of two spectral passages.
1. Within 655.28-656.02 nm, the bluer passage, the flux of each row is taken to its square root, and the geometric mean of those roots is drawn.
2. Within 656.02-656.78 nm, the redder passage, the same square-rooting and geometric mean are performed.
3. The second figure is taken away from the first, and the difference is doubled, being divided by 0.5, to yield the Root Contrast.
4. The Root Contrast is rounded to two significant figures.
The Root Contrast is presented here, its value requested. 0.13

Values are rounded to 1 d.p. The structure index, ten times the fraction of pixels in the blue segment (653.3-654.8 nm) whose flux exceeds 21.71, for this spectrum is 10.0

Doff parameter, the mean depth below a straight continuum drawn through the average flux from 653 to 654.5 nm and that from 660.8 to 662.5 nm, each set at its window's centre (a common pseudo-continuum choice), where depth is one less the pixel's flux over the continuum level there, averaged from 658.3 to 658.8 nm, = -0.08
